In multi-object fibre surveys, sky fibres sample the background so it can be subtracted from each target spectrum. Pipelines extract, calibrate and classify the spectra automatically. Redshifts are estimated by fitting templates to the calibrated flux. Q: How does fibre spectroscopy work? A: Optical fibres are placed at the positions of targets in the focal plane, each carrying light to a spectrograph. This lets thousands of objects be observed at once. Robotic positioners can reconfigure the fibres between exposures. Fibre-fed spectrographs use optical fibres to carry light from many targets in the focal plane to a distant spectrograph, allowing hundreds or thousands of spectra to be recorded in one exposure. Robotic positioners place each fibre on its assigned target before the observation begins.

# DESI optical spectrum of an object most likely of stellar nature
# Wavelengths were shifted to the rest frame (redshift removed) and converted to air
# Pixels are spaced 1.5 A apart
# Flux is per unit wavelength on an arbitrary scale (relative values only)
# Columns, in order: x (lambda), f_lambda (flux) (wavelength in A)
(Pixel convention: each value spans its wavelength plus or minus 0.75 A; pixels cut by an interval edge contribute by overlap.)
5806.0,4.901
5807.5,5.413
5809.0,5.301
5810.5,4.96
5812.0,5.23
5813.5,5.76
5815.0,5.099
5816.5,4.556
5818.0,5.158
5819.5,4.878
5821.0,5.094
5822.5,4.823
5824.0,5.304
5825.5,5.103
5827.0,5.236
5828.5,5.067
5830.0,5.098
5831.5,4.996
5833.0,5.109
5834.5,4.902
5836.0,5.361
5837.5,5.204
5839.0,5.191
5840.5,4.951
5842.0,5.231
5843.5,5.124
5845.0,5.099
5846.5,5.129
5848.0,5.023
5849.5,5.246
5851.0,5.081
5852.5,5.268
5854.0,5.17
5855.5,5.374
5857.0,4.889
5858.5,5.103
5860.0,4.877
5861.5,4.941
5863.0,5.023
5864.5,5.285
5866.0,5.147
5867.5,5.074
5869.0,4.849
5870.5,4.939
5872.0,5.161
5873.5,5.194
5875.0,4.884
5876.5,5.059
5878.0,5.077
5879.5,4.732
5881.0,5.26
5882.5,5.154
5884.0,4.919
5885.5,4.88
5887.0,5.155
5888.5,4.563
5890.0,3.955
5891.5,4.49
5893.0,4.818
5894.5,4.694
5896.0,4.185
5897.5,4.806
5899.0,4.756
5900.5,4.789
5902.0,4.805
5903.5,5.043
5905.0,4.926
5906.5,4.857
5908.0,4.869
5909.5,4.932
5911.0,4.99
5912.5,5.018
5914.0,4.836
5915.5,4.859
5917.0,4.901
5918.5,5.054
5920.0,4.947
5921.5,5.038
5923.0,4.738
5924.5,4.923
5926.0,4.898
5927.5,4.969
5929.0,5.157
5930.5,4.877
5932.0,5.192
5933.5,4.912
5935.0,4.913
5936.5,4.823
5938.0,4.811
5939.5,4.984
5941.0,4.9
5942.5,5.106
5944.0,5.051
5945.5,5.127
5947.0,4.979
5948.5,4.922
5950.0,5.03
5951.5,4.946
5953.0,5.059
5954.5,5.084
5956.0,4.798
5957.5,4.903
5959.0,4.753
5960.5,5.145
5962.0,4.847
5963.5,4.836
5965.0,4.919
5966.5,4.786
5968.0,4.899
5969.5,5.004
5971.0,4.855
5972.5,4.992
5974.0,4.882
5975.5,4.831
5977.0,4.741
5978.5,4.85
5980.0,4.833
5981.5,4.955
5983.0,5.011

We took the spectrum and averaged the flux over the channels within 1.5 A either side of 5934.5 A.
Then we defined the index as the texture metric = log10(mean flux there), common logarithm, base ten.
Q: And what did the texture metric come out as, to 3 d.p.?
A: 0.691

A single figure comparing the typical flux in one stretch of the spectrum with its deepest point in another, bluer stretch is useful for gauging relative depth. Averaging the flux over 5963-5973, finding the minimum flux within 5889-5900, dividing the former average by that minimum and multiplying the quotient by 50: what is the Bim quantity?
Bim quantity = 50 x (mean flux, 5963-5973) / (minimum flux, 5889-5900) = 61.9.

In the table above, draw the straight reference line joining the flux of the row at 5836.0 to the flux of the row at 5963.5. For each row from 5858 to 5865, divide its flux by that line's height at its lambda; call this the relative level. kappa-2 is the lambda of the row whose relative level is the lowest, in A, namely 5860.0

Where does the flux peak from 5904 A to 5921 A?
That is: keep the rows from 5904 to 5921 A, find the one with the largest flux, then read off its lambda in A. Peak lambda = 5918.5 A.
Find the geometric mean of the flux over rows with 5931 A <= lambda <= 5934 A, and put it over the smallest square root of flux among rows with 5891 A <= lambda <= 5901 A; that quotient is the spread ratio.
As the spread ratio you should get 2.47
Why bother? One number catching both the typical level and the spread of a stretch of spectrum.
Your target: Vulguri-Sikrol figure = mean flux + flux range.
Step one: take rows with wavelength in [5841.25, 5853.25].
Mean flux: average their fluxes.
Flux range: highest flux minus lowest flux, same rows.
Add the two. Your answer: 5.40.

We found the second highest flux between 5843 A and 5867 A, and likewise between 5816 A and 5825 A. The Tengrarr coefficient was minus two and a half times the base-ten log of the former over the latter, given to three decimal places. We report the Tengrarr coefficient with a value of -0.026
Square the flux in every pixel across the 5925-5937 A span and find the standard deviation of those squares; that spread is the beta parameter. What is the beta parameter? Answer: 1.3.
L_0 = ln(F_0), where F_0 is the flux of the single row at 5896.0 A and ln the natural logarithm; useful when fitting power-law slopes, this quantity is 1.43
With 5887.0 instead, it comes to 1.64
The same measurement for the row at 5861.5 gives 1.60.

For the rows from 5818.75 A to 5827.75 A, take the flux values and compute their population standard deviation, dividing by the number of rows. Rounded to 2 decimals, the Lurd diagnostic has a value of 0.17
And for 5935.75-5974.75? 0.11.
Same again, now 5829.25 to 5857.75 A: 0.13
